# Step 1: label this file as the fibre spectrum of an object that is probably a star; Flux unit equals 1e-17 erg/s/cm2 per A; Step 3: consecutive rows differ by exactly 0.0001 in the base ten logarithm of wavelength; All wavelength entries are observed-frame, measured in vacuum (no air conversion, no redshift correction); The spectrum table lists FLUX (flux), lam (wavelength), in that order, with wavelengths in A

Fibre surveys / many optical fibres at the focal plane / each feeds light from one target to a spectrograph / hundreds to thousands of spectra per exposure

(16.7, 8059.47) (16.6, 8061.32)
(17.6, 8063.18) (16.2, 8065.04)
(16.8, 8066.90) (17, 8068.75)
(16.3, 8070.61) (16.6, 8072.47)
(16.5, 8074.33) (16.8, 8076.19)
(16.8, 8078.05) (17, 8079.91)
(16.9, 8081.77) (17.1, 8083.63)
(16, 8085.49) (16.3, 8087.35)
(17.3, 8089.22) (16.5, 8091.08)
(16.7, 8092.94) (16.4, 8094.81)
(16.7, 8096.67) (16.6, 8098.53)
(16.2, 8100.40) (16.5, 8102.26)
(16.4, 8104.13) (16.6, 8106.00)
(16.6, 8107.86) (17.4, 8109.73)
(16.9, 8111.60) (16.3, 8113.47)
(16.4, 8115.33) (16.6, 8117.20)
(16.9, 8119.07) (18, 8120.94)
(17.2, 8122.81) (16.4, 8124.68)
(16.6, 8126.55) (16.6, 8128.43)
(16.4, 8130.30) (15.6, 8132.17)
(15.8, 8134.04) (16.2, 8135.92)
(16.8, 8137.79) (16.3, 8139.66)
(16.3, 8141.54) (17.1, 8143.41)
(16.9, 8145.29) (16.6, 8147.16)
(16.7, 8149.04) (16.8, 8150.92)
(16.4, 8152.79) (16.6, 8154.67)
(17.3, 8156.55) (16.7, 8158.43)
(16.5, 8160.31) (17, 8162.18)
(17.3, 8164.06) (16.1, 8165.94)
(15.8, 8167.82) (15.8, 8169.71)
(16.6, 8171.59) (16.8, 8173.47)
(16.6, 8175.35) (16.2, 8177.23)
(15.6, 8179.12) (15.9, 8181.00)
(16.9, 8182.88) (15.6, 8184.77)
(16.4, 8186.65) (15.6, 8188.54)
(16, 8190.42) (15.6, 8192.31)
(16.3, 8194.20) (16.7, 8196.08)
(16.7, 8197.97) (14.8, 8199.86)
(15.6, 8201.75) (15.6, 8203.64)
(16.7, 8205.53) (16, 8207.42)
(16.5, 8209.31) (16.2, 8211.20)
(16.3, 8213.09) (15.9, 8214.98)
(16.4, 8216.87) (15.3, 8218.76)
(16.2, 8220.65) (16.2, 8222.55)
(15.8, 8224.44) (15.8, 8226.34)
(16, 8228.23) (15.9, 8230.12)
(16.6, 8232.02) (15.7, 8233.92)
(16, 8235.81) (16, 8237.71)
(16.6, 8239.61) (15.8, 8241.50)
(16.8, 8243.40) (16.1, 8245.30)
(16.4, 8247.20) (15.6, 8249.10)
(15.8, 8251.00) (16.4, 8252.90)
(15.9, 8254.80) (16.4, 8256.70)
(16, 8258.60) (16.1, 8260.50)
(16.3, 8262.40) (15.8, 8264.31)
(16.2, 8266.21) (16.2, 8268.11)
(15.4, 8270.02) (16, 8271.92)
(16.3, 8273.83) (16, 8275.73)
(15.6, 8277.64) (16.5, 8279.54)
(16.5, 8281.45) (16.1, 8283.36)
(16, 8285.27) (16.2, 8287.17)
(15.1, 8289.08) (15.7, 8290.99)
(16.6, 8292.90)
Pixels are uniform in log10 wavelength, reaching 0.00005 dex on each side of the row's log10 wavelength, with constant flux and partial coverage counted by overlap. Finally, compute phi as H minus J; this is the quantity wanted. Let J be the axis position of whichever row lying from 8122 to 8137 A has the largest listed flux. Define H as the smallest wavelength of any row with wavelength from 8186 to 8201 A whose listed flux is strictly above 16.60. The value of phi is 73.3 A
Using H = 8196.08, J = 8122.81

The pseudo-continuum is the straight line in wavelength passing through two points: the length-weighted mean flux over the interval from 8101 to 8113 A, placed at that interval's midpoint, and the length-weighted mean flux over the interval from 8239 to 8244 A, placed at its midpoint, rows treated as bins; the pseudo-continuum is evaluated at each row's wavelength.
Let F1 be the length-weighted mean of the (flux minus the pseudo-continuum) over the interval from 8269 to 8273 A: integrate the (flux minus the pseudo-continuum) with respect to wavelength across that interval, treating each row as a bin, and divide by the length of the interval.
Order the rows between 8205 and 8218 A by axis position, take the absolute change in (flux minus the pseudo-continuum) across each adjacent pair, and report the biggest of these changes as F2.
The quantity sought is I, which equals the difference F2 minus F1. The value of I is 1.3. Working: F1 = -0.6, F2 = 0.7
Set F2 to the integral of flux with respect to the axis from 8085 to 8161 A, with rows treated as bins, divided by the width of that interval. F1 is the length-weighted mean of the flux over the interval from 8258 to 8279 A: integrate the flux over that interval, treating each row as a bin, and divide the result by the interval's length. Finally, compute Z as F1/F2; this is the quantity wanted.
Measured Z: 0.96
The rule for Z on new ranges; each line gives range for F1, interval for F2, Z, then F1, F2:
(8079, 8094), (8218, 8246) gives 1.04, 16.7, 16.1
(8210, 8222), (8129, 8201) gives 0.98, 16.1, 16.3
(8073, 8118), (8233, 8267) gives 1.03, 16.6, 16.1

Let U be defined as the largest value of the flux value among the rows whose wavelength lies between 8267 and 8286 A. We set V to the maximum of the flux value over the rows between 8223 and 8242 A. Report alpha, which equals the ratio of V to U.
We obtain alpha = 1.01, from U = 16.5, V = 16.6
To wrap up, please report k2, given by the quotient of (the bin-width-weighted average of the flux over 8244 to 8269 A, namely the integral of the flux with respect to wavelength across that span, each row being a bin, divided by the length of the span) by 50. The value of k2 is 0.322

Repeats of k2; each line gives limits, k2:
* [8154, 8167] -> 0.336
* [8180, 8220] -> 0.321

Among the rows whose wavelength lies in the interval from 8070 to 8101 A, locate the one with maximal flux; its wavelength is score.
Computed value 8089.22 A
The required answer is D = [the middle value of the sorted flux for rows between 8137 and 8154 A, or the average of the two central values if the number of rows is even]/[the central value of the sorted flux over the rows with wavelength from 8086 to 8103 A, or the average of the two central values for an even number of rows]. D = 1.012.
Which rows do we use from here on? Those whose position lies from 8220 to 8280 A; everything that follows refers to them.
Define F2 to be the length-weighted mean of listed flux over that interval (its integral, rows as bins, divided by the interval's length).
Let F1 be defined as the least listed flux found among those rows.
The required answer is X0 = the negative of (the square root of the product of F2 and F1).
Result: -15.7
